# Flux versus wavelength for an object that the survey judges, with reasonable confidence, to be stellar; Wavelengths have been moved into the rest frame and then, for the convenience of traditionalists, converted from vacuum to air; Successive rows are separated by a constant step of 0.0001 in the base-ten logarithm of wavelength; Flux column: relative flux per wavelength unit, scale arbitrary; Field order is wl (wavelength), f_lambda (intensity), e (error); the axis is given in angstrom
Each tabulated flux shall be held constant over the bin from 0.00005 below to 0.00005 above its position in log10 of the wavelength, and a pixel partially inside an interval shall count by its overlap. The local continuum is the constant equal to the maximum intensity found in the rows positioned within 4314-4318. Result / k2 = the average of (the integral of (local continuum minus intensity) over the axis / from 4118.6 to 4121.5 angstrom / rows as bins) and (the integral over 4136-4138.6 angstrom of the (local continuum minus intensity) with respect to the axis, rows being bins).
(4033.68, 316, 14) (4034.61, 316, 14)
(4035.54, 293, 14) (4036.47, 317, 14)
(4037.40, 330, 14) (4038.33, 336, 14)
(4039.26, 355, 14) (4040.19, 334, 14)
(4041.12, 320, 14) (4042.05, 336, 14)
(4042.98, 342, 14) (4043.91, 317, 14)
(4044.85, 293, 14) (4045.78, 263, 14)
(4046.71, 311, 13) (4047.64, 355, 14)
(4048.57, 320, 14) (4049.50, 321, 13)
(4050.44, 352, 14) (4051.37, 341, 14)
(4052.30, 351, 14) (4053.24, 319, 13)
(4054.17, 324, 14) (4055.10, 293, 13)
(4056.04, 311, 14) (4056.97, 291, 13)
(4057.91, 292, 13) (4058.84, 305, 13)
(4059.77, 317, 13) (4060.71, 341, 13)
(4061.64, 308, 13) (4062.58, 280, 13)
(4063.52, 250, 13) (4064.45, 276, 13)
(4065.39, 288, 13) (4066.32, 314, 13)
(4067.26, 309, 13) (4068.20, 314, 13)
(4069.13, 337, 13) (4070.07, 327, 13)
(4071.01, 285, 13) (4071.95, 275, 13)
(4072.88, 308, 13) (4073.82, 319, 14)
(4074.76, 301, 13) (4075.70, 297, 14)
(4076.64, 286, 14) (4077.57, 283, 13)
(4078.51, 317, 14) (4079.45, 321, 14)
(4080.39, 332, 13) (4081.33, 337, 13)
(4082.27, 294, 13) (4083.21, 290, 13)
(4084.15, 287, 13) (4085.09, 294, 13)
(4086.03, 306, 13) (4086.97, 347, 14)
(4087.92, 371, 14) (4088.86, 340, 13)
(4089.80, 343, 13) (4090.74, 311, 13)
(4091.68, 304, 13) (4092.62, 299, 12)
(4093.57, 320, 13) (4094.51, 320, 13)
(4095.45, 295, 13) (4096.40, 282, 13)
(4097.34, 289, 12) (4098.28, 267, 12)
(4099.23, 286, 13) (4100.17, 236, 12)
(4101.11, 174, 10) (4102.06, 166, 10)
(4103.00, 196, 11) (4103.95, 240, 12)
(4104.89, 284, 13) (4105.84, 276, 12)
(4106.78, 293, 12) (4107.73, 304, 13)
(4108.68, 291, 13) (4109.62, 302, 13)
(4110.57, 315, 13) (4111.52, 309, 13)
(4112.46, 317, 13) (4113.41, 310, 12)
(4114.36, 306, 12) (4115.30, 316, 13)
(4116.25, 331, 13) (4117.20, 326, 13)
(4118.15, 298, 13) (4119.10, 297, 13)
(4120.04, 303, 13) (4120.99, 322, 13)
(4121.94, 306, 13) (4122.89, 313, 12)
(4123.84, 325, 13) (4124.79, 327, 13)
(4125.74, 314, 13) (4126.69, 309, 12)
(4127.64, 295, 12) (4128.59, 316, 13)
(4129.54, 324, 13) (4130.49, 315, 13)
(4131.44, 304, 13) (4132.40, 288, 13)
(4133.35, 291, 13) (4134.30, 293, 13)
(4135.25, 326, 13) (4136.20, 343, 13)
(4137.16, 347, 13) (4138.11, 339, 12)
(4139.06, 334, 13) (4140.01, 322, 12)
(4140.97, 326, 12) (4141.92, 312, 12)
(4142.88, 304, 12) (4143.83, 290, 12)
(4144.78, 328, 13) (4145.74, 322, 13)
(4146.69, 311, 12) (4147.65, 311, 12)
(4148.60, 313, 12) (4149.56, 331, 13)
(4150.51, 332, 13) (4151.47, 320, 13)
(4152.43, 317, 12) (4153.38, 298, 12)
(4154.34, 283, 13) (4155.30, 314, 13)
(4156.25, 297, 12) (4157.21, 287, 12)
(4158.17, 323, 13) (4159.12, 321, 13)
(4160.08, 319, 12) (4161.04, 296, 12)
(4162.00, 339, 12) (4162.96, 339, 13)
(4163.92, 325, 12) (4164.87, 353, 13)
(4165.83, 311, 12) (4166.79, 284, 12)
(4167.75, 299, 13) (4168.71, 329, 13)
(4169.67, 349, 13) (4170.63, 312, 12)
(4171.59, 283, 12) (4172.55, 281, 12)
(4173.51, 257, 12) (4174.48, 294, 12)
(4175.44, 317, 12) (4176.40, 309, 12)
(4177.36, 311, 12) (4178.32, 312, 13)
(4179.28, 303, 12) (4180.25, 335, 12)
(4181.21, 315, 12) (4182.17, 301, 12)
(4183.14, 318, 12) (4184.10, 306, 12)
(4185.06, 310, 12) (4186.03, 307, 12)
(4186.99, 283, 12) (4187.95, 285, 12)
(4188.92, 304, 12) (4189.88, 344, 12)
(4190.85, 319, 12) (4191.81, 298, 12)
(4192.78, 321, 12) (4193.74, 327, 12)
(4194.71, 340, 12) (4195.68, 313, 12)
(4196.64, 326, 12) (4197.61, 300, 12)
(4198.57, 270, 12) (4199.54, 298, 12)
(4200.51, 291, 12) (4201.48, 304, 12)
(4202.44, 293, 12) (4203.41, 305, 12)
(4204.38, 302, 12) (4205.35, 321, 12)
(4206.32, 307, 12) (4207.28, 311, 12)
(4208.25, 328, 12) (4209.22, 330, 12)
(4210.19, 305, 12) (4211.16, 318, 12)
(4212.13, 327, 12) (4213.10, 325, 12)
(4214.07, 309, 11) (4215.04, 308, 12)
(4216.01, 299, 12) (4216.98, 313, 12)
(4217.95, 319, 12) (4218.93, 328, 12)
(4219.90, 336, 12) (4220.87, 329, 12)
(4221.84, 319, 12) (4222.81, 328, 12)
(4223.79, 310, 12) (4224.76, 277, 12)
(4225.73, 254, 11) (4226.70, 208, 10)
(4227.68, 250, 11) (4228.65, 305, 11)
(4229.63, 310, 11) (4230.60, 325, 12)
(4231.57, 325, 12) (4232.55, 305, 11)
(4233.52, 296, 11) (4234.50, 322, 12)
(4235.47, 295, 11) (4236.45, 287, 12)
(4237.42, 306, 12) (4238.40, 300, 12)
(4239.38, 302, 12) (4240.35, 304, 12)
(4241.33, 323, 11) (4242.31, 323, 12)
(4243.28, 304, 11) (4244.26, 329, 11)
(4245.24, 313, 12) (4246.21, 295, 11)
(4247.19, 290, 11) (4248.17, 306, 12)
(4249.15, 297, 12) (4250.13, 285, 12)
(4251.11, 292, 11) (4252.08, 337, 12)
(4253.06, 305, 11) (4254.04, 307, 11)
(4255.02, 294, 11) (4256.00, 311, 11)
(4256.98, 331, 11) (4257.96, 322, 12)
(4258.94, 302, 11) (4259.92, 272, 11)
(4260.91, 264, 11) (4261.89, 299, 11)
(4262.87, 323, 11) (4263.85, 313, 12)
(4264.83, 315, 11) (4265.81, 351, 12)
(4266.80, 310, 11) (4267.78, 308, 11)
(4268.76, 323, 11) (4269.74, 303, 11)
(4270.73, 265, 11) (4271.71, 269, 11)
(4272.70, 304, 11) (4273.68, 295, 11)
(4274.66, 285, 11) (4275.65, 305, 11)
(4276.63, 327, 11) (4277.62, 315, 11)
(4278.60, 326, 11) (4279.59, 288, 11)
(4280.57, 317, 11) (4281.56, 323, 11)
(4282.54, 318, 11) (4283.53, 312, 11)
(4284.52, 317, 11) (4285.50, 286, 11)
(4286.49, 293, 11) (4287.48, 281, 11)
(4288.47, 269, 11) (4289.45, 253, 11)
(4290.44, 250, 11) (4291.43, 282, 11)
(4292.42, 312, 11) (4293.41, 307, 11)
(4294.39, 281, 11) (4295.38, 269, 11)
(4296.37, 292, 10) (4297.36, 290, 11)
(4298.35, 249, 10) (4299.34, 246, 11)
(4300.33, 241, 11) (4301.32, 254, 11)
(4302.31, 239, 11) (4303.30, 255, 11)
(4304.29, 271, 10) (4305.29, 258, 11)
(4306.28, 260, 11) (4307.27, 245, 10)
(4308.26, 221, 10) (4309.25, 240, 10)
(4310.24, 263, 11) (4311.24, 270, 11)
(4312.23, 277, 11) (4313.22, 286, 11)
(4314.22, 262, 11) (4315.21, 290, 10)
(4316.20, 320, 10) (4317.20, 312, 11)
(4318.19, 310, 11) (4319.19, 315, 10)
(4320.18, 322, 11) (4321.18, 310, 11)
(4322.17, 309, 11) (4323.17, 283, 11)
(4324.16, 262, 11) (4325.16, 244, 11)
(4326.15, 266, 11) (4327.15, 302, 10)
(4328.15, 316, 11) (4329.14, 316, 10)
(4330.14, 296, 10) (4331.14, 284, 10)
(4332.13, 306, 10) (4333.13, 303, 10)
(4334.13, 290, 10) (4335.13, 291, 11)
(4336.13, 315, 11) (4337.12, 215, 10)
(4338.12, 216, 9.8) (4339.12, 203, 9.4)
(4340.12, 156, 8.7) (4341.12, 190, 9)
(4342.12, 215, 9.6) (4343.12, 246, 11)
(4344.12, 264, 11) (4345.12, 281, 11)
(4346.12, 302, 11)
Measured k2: -11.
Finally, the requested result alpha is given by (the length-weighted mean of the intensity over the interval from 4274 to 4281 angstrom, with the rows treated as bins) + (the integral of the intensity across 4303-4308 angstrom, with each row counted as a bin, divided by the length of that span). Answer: 565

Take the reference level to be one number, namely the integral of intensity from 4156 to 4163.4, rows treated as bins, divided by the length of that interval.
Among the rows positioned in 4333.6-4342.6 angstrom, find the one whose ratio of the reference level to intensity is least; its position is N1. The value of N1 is 4336.13 angstrom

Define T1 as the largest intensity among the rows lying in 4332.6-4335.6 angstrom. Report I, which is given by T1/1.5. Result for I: 202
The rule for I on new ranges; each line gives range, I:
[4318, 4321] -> 215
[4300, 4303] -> 169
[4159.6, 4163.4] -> 226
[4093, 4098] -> 213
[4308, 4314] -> 191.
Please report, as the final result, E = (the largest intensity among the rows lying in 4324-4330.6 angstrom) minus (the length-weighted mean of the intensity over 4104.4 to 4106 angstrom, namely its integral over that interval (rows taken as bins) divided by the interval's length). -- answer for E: 36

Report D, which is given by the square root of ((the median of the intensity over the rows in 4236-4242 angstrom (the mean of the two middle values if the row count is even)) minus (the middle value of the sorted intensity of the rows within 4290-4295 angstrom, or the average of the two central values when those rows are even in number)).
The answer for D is 4.6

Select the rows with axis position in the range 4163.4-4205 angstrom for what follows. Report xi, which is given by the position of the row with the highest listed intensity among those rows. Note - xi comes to 4164.87 angstrom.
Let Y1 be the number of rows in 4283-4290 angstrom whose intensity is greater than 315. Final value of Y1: 1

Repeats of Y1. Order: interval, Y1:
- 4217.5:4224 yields 6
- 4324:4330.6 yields 2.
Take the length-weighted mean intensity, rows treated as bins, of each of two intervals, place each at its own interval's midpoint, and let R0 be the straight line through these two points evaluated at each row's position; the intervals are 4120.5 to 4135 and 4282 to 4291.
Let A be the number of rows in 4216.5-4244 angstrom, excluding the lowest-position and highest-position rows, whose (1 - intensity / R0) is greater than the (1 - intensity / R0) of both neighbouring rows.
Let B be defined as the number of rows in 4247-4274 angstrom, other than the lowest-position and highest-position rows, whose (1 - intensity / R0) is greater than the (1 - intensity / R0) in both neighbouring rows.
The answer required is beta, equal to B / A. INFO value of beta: 1.40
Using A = 5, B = 7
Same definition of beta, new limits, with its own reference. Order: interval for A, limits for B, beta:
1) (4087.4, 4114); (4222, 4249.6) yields 0.75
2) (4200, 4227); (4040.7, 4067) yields 1.17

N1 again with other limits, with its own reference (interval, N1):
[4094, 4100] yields 4094.51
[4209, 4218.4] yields 4209.22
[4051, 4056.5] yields 4052.30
